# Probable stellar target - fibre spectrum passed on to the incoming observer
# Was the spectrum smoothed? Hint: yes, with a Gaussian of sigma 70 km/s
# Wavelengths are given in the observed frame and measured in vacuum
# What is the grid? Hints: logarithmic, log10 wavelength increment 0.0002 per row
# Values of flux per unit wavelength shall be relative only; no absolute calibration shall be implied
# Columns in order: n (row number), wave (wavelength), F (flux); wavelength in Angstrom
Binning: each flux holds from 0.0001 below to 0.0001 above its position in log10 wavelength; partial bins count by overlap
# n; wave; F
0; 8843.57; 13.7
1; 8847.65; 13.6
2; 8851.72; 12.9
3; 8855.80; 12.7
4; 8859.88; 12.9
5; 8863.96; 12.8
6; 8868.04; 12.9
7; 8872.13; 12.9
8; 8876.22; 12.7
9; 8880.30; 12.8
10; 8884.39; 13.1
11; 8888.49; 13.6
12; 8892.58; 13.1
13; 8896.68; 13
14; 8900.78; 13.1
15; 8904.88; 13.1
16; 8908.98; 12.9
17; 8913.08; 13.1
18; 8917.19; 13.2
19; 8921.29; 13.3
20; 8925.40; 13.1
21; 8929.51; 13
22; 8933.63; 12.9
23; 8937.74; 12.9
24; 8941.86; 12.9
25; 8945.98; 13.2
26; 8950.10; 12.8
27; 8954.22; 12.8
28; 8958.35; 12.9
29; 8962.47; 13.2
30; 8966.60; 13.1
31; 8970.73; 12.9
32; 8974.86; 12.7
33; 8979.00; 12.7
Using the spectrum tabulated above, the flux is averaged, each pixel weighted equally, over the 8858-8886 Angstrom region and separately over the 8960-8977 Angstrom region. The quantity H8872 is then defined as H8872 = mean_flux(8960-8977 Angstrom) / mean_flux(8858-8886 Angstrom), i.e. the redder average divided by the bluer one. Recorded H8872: 1.008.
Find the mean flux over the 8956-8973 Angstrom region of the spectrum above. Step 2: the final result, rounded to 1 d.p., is 13.0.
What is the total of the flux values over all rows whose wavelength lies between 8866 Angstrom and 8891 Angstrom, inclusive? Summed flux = 78.0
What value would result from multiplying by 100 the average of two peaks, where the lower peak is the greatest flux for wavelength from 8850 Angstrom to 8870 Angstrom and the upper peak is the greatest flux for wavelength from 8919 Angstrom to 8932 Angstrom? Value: 1310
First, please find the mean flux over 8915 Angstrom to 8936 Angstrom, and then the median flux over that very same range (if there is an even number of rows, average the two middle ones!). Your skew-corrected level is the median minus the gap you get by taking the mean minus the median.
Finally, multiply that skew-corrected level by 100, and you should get 1310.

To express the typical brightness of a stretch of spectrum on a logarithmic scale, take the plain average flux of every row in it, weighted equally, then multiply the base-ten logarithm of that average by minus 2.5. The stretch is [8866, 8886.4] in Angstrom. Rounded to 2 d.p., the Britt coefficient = -2.77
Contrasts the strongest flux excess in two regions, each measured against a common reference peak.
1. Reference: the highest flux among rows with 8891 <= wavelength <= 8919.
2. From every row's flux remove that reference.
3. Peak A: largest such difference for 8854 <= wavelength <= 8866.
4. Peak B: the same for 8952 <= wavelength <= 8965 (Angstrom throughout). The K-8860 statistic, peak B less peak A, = 0.30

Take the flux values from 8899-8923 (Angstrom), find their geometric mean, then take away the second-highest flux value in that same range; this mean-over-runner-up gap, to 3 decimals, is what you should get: -0.084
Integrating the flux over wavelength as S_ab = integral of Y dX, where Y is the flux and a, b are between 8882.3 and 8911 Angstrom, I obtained 377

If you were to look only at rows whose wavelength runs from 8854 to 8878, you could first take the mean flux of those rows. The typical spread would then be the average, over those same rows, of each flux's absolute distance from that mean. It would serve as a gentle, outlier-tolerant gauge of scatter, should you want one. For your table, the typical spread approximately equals 0.083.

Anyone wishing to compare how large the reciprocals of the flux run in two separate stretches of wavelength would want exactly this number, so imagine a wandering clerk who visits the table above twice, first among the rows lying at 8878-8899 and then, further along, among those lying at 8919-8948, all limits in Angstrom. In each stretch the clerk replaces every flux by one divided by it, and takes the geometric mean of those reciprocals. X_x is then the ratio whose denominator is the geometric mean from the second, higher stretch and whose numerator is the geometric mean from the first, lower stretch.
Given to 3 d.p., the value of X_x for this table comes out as 0.994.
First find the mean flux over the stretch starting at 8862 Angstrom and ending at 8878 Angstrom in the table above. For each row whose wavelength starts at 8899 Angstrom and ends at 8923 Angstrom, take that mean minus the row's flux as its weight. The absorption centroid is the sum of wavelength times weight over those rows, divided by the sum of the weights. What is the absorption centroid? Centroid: 8912.8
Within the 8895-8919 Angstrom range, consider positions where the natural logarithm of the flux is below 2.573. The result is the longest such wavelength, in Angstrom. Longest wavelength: 8913.08 Angstrom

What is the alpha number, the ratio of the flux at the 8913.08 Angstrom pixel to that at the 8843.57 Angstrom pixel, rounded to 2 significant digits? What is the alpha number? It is 0.96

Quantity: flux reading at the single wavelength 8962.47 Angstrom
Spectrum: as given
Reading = 13.2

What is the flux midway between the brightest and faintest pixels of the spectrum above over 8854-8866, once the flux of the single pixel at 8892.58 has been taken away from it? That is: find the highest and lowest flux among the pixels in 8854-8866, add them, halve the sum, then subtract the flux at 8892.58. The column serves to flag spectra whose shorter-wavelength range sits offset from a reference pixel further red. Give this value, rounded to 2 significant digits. -0.30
